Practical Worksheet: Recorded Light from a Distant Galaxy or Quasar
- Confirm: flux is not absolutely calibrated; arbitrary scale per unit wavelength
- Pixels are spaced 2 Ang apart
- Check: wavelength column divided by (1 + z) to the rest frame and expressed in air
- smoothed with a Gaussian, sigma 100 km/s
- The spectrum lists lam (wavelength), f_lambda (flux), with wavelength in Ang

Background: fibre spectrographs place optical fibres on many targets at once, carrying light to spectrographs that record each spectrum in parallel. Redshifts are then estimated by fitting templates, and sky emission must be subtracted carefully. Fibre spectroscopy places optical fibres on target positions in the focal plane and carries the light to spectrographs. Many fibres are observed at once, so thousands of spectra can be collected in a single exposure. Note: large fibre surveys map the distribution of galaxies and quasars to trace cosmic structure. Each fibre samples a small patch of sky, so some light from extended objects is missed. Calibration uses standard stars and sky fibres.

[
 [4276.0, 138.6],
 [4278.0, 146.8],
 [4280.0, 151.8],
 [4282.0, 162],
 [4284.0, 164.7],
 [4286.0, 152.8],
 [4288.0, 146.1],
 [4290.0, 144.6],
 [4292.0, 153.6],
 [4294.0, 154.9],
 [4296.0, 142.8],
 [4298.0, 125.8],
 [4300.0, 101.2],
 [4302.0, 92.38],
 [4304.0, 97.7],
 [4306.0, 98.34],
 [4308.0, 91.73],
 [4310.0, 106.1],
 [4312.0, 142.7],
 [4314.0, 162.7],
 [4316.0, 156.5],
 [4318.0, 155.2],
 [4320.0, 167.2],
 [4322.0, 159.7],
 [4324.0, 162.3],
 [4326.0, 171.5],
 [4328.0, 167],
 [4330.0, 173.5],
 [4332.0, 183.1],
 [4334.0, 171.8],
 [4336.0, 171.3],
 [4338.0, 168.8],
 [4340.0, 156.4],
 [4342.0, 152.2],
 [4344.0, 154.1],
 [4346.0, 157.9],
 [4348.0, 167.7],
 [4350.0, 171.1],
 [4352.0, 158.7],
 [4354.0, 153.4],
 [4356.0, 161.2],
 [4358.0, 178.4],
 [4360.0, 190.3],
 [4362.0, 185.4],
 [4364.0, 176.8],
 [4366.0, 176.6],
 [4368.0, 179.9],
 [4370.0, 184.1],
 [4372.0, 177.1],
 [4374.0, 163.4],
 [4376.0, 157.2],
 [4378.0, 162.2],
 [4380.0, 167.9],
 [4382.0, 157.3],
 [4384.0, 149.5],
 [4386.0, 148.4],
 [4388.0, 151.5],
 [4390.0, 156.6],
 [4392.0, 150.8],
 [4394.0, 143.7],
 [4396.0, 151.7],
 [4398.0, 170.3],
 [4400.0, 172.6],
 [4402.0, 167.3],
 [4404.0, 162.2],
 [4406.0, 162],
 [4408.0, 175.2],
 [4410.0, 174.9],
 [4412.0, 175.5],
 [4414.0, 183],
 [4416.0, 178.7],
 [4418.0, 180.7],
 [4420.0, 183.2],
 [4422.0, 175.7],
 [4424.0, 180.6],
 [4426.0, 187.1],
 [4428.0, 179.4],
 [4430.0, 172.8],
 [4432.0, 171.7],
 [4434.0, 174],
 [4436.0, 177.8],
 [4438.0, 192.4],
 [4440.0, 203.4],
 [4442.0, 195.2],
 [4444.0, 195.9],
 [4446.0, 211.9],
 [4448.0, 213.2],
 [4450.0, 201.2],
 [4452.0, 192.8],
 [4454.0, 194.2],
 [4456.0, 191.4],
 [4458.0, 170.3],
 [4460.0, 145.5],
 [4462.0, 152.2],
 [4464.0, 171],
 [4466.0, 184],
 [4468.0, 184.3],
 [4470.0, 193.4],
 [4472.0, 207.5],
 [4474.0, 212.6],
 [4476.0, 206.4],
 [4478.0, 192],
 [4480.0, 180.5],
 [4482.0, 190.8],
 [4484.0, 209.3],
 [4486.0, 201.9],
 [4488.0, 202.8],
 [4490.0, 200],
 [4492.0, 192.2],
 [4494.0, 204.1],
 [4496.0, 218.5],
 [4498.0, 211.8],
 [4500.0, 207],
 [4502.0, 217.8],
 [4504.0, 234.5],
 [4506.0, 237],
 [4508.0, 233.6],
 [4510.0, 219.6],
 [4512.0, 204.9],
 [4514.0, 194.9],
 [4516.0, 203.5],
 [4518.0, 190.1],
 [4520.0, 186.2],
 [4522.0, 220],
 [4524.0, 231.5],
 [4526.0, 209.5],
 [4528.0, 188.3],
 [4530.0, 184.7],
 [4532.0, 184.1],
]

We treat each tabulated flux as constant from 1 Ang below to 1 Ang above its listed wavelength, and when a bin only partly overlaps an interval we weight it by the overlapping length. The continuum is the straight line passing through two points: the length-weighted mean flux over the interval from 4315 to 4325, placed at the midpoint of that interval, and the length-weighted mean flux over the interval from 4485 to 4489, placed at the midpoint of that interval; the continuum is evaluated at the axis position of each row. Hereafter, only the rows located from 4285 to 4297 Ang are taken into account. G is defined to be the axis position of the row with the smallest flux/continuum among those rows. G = 4296.0 Ang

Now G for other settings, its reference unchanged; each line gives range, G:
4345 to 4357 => 4354.0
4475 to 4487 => 4480.0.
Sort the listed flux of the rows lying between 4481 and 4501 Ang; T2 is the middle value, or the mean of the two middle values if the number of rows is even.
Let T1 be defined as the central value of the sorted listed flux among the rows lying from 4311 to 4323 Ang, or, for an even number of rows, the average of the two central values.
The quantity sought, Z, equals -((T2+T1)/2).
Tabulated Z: -181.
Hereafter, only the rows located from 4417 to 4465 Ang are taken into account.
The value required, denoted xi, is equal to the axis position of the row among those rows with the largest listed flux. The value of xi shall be 4448.0 Ang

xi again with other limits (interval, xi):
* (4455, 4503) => 4496.0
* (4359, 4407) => 4360.0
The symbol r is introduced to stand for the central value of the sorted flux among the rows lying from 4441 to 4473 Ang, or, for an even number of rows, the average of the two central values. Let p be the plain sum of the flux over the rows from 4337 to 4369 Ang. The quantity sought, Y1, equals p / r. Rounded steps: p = 2689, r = 193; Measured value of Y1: 14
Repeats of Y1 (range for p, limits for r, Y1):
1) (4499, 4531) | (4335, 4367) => 20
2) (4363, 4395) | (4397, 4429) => 15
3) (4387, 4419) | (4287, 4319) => 19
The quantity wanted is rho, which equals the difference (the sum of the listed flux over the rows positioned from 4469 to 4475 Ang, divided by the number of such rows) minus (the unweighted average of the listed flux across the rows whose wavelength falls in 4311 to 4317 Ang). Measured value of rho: 51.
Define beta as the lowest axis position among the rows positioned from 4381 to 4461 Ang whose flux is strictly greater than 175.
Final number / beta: 4408.0 Ang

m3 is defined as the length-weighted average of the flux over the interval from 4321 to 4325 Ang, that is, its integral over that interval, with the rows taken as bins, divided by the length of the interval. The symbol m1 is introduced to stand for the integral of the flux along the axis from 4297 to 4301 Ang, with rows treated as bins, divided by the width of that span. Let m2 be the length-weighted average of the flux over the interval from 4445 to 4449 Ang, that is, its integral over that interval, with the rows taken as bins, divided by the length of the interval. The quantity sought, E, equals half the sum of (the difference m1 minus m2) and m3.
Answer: 31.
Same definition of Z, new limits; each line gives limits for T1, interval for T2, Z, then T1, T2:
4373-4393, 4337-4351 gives -157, 157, 158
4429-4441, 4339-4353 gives -167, 176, 158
